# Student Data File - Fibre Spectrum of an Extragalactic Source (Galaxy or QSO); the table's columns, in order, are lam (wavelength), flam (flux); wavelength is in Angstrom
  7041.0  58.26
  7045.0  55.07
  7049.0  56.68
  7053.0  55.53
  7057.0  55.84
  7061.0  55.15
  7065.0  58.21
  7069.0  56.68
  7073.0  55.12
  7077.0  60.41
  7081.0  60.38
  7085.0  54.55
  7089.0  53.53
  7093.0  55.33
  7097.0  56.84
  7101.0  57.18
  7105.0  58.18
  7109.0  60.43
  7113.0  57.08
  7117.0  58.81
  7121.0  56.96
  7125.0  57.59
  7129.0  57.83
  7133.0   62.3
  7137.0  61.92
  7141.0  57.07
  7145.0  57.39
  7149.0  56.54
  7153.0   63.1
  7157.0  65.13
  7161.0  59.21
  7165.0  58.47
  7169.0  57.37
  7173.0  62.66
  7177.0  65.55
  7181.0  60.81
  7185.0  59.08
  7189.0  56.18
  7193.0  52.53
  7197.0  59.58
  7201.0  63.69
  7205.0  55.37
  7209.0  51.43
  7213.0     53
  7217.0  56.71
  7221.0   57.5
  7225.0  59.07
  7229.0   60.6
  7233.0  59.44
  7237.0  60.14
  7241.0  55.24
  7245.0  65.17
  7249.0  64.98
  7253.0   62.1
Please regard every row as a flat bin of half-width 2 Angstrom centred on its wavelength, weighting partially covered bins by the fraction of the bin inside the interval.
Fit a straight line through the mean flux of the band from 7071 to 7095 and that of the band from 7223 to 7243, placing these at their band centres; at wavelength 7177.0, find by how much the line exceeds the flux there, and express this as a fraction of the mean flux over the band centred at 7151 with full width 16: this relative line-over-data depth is -0.12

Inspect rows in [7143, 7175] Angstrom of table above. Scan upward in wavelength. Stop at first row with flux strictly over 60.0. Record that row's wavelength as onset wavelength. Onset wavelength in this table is 7153.0 Angstrom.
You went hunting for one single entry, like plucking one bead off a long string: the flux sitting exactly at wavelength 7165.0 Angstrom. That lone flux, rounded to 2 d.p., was 58.47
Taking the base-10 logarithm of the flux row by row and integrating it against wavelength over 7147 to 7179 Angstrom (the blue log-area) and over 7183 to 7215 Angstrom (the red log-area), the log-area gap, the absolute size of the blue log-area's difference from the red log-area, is 1.1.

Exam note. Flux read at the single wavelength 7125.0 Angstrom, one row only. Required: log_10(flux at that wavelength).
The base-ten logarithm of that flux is 1.76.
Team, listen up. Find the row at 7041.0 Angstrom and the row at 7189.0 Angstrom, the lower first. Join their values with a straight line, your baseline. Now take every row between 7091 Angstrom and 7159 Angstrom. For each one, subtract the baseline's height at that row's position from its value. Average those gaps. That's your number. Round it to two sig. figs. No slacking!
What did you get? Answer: 1.7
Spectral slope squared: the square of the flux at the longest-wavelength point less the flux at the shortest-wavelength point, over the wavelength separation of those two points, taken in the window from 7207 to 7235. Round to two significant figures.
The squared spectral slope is 0.11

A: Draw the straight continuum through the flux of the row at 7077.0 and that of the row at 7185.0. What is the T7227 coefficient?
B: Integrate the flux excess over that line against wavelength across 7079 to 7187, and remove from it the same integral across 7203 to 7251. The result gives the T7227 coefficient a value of -68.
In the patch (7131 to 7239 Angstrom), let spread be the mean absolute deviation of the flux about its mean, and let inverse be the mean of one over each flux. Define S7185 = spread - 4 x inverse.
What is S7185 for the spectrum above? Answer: 2.74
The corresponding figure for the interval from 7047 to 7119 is 1.56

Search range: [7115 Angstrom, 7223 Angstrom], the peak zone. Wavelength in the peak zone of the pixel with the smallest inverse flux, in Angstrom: 7177.0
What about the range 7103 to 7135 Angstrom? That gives 7133.0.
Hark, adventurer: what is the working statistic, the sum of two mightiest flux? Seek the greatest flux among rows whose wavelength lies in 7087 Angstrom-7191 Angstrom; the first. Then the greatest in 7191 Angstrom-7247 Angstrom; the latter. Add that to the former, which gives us 131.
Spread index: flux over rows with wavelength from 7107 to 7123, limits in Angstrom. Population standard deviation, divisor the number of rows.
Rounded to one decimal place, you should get 1.4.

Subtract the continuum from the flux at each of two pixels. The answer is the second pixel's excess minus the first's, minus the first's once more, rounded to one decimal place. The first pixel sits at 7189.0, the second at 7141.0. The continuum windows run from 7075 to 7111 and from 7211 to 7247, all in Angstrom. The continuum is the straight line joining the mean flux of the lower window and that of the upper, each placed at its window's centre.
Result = 3.3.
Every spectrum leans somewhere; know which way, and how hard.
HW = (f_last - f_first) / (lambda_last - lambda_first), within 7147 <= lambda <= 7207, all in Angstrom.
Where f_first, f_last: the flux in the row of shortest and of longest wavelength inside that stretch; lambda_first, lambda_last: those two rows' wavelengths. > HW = -0.021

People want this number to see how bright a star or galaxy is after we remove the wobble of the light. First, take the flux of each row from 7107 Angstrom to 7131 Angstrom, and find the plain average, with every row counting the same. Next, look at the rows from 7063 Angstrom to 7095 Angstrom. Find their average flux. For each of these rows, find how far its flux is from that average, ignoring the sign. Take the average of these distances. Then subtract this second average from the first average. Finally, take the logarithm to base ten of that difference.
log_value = 1.75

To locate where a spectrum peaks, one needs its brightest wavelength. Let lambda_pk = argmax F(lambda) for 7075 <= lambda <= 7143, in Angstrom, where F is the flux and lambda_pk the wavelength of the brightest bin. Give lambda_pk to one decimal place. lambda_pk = 7133.0 Angstrom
